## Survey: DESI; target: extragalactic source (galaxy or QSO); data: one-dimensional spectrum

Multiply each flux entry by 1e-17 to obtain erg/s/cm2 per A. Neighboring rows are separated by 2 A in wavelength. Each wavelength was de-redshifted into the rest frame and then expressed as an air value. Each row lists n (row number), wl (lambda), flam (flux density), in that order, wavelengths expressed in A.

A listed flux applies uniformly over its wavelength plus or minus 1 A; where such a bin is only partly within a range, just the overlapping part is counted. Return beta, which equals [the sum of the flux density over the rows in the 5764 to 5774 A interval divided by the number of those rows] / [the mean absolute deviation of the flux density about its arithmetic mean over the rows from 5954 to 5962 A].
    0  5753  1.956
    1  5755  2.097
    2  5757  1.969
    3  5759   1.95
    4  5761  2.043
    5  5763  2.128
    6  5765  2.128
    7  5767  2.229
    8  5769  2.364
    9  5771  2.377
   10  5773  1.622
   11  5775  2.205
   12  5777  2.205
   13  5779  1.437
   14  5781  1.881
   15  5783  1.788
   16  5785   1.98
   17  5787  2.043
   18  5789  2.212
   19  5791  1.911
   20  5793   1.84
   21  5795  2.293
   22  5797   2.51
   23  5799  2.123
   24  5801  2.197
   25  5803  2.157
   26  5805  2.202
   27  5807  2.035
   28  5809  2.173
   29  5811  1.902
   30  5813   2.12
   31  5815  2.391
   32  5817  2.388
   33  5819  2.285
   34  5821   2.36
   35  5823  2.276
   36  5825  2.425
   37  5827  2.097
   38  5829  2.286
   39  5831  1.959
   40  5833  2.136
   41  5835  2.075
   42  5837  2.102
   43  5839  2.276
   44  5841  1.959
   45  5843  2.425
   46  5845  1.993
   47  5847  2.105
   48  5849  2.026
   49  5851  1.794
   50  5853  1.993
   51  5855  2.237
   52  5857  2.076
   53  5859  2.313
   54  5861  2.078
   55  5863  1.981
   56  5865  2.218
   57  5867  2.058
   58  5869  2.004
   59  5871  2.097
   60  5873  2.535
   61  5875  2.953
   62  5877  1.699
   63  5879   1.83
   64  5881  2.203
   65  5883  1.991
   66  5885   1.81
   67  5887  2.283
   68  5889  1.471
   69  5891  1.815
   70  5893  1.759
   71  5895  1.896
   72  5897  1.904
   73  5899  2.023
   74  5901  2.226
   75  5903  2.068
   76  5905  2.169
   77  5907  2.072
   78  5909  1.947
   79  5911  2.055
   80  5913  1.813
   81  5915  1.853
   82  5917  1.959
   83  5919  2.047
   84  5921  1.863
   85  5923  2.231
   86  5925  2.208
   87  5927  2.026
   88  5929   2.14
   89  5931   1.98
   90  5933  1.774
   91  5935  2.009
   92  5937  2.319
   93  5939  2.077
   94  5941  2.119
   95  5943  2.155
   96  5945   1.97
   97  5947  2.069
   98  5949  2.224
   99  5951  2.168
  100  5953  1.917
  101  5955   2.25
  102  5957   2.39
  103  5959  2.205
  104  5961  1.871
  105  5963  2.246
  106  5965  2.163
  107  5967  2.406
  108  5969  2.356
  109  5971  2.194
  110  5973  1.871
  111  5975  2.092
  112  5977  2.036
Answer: 13.9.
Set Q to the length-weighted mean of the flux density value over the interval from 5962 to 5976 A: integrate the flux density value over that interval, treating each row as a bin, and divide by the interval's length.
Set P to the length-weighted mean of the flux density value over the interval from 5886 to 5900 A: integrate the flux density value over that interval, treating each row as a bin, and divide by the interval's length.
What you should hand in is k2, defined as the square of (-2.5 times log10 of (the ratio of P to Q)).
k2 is 0.028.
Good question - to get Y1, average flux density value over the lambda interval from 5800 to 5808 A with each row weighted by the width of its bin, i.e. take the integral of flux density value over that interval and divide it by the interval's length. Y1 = 2.15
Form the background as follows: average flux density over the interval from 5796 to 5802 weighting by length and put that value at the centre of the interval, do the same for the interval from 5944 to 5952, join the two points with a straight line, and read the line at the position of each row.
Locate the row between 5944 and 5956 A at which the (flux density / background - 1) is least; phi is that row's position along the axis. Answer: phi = 5953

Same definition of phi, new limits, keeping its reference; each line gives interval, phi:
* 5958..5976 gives 5961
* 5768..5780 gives 5779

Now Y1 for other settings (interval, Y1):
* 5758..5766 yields 2.06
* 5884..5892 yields 1.84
